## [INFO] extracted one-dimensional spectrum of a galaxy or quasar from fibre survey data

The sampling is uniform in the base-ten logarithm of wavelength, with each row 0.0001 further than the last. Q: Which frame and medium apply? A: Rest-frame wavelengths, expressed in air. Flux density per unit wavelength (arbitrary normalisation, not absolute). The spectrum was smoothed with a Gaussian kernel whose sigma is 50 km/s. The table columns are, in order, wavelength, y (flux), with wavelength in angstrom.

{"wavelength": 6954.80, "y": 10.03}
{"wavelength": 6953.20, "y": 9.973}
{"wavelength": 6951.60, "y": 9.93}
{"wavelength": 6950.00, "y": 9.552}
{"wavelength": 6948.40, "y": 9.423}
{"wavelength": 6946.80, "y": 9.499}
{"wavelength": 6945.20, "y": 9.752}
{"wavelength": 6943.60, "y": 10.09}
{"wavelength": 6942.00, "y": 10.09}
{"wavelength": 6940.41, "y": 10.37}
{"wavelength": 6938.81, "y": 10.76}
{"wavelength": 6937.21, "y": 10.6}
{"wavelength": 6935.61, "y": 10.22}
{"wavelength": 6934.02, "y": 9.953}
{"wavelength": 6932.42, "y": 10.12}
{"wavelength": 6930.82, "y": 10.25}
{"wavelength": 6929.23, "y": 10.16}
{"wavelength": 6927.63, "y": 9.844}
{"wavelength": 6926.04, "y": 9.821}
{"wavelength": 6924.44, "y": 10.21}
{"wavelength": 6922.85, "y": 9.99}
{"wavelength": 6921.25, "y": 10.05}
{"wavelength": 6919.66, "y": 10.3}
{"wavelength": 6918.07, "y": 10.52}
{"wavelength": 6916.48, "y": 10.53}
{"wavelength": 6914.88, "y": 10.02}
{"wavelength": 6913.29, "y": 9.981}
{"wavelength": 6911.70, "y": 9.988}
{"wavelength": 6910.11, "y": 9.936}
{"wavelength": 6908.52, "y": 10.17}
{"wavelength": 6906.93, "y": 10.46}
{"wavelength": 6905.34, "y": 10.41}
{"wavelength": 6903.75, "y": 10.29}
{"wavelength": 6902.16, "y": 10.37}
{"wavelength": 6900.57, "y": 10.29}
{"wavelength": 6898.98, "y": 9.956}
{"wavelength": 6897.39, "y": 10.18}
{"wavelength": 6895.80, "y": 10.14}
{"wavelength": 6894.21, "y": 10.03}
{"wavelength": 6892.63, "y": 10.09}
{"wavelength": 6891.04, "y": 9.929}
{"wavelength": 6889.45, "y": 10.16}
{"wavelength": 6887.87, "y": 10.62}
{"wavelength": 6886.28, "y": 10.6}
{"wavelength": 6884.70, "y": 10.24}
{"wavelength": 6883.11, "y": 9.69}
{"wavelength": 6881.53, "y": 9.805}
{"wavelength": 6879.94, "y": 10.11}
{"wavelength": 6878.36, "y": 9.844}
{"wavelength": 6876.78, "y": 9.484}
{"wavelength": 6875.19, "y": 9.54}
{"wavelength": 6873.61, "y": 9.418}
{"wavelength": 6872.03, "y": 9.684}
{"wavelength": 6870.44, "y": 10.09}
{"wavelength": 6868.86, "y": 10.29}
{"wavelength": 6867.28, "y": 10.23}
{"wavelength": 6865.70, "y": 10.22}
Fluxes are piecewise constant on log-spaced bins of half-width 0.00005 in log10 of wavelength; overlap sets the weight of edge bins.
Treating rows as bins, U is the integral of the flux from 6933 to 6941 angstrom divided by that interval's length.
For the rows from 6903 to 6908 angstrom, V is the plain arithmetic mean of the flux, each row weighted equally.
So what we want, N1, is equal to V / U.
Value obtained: 1.00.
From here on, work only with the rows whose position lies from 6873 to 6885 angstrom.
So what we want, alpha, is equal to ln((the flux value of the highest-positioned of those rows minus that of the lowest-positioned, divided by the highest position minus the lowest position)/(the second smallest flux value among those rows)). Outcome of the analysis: -4.9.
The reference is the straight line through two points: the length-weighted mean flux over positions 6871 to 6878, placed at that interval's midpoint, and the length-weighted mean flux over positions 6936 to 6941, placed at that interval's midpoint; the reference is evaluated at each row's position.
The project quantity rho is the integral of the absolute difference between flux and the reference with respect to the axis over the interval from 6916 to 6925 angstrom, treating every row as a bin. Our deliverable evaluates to 2.0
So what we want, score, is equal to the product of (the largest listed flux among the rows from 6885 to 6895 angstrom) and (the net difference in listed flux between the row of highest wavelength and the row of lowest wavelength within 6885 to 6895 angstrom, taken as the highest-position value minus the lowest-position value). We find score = -6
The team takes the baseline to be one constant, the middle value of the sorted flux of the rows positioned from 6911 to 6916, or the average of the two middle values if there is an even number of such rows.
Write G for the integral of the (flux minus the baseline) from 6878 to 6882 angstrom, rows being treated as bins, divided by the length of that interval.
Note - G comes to -0.05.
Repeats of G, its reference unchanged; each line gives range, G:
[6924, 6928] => -0.04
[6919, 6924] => 0.13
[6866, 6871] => 0.22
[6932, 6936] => 0.10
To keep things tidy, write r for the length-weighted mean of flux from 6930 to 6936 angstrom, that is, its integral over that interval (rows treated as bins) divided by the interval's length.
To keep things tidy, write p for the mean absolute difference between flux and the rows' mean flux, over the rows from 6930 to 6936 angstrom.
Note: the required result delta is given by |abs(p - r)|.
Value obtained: 10.0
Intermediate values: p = 0.10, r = 10.1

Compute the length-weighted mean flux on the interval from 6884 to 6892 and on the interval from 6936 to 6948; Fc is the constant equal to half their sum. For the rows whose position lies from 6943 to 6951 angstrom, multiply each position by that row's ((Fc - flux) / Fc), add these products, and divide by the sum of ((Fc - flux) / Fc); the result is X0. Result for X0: 6947.6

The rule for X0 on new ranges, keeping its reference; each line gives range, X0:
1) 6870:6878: 6874.3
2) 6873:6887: 6876.5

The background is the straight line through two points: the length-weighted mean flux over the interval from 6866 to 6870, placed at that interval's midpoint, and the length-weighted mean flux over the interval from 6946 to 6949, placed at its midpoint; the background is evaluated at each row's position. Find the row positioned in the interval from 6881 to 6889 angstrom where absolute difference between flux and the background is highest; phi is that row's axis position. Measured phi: 6887.87 angstrom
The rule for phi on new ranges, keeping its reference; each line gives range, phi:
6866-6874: 6873.61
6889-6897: 6895.80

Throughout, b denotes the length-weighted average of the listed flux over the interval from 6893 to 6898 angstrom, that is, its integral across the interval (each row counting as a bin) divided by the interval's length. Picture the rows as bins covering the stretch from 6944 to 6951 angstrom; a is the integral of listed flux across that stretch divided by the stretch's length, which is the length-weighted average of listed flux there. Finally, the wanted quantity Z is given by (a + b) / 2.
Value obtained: 9.9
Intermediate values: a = 9.6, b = 10.1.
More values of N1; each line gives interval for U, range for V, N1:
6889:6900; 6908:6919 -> 1.01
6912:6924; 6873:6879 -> 0.94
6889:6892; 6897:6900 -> 1.01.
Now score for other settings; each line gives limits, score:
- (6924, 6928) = -4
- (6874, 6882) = 3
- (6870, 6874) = -7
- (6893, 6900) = -1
